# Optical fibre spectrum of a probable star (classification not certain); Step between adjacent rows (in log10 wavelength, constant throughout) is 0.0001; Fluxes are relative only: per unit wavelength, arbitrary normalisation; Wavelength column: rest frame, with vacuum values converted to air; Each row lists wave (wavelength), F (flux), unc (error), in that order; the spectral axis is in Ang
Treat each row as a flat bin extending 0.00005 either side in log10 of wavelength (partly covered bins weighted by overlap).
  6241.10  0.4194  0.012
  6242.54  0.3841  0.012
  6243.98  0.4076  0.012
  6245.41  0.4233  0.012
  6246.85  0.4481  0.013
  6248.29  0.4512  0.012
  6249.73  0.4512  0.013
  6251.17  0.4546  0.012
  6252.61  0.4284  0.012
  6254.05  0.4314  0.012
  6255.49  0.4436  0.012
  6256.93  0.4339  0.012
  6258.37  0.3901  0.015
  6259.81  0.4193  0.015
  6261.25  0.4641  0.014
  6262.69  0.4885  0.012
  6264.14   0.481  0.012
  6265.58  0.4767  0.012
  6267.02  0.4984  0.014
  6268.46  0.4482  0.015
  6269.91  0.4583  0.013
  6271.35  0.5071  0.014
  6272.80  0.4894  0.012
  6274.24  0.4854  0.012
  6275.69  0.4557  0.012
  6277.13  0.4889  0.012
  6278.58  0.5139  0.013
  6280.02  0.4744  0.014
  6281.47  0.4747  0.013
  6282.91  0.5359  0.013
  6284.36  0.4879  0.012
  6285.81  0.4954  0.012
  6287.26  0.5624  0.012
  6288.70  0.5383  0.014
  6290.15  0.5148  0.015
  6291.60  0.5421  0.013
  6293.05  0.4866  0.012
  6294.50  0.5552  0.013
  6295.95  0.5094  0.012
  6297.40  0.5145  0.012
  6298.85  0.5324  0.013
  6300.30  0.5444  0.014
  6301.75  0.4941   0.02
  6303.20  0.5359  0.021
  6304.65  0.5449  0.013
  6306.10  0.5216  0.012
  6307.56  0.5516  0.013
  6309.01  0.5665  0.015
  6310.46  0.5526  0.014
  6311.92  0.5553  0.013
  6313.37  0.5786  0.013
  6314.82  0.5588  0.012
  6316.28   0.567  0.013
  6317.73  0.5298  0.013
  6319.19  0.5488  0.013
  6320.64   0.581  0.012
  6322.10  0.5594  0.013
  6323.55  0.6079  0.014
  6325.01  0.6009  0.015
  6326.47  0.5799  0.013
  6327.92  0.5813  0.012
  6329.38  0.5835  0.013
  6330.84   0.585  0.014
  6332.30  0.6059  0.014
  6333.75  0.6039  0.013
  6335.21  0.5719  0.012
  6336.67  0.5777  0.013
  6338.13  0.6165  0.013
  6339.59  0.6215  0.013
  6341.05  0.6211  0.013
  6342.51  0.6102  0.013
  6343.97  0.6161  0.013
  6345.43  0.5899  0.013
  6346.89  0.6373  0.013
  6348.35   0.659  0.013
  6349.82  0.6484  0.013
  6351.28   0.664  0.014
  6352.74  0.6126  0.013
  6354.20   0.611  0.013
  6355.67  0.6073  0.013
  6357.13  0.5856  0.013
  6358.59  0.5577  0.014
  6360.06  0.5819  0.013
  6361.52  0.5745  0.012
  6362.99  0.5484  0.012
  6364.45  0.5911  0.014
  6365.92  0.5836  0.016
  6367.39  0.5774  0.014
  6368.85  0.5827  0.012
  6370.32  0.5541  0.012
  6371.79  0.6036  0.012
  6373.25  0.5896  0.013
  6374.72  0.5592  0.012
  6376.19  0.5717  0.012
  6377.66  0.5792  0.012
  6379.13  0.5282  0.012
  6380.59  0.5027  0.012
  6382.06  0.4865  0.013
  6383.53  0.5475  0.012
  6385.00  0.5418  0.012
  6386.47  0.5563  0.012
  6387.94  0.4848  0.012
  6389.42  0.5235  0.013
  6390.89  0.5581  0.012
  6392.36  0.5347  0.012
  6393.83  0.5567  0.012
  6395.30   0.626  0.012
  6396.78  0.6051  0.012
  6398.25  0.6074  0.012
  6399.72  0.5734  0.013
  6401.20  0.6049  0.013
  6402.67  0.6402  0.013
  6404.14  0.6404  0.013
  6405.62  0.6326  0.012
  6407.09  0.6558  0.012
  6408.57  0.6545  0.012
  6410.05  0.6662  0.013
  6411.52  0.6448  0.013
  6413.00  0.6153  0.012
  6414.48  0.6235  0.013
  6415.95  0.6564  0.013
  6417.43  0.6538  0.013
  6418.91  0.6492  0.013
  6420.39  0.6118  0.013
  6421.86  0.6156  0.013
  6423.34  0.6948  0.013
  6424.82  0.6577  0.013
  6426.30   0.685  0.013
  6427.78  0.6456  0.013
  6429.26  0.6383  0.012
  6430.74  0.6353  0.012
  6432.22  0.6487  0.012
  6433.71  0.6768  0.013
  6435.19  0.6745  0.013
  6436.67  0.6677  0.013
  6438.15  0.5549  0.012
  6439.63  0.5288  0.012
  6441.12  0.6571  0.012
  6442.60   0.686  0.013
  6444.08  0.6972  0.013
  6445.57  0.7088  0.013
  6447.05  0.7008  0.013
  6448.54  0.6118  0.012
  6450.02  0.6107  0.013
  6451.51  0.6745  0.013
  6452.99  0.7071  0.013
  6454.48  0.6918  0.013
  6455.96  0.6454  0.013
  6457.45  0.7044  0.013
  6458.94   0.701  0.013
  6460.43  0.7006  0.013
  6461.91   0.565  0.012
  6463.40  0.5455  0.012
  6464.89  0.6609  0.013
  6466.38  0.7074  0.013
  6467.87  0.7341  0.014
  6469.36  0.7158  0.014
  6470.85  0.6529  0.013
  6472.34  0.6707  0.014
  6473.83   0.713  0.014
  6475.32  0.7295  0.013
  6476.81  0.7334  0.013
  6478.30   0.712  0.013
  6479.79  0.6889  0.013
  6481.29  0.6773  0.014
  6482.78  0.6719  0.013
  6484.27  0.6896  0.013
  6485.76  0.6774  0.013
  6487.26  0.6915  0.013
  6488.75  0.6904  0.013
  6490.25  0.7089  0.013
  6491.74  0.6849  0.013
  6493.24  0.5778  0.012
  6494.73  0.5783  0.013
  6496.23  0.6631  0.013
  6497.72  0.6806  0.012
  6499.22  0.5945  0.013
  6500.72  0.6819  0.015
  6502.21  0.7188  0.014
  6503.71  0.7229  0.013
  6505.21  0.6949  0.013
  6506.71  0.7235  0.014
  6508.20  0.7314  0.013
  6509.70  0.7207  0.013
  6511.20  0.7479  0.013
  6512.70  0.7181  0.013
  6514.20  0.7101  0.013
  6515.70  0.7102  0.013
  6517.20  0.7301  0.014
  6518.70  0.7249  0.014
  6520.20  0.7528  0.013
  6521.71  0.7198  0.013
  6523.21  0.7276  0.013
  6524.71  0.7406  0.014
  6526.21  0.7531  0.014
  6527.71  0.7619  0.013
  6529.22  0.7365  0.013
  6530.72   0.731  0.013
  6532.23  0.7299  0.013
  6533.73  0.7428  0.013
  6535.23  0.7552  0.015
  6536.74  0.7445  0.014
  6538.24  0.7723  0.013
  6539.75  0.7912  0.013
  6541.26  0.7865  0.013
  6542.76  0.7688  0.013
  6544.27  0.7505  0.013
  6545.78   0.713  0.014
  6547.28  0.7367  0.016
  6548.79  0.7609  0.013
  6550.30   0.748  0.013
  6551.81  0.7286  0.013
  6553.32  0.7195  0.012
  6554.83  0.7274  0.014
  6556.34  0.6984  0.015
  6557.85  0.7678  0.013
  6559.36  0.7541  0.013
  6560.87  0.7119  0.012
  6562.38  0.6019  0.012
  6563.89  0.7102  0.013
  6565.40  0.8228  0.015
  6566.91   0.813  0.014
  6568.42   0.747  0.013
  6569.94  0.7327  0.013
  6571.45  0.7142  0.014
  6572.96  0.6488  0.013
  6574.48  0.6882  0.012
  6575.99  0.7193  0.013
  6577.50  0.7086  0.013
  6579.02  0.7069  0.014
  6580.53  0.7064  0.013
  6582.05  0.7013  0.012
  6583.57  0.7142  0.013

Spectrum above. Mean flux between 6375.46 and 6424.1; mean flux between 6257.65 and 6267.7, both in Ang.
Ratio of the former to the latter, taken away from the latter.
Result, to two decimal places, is -0.84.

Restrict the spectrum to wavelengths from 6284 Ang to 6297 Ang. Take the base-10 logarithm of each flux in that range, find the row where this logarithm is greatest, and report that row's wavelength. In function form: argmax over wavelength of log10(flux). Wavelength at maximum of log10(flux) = 6287.26 Ang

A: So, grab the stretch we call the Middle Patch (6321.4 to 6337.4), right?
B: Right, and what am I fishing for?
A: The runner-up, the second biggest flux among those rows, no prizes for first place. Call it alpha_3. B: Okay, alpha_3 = 0.6059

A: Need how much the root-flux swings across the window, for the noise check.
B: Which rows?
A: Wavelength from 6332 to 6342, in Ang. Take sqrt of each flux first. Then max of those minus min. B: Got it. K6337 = 0.032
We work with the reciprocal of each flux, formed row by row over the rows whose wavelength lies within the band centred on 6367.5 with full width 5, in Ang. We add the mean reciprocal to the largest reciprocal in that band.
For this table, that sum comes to 3.5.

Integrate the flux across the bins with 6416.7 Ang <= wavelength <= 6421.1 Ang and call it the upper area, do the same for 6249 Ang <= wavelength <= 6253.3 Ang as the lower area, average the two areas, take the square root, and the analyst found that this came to 1.54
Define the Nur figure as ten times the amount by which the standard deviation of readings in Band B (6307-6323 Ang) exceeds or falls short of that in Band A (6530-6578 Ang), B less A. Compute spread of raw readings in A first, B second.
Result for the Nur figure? -0.287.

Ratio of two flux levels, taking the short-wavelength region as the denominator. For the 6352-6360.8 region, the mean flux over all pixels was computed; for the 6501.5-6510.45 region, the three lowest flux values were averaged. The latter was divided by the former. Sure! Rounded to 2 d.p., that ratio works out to 1.20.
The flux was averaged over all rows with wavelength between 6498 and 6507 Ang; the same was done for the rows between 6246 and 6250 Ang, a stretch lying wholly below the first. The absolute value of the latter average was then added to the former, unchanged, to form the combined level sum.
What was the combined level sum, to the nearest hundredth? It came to 1.14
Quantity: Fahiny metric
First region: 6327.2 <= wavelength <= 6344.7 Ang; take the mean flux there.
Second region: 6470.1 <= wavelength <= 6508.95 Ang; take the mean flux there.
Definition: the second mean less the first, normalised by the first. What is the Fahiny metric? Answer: 0.14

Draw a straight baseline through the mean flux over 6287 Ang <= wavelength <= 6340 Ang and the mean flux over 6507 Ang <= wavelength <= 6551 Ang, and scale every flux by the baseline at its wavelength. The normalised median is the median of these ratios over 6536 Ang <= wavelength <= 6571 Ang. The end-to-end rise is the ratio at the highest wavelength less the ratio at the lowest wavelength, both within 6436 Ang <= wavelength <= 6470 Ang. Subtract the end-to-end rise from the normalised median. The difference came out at 0.95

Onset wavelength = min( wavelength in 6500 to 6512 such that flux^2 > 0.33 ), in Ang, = 6500.72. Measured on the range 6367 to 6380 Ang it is 6367.39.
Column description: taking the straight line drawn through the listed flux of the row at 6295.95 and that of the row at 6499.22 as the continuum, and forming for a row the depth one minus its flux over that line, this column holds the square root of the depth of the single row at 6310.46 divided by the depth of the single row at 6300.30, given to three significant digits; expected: 1.05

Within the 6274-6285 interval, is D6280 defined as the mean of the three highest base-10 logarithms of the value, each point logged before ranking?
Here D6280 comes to -0.29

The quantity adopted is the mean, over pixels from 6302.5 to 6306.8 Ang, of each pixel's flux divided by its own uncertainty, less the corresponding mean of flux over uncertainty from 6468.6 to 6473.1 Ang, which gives -13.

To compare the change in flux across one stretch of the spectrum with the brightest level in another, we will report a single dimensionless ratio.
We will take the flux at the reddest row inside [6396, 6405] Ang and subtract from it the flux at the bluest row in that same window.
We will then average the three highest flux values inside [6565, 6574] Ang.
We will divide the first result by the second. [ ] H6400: 0.04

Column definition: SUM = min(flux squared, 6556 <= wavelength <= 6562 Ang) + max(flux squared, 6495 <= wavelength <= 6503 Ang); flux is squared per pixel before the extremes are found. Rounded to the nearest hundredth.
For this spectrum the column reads 1.00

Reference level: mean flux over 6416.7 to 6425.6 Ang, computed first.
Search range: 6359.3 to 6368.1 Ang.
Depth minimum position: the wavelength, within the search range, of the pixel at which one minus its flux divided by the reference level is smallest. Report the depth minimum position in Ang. 6364.45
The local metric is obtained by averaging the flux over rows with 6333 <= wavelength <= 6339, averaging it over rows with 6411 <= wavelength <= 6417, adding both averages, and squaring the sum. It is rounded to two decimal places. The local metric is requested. 1.51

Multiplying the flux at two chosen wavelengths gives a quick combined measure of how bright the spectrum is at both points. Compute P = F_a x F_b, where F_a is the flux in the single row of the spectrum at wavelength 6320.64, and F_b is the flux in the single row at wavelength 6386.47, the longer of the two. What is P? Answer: 0.32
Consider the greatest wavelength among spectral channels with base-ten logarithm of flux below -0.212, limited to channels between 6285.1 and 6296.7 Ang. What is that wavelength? 6295.95 Ang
